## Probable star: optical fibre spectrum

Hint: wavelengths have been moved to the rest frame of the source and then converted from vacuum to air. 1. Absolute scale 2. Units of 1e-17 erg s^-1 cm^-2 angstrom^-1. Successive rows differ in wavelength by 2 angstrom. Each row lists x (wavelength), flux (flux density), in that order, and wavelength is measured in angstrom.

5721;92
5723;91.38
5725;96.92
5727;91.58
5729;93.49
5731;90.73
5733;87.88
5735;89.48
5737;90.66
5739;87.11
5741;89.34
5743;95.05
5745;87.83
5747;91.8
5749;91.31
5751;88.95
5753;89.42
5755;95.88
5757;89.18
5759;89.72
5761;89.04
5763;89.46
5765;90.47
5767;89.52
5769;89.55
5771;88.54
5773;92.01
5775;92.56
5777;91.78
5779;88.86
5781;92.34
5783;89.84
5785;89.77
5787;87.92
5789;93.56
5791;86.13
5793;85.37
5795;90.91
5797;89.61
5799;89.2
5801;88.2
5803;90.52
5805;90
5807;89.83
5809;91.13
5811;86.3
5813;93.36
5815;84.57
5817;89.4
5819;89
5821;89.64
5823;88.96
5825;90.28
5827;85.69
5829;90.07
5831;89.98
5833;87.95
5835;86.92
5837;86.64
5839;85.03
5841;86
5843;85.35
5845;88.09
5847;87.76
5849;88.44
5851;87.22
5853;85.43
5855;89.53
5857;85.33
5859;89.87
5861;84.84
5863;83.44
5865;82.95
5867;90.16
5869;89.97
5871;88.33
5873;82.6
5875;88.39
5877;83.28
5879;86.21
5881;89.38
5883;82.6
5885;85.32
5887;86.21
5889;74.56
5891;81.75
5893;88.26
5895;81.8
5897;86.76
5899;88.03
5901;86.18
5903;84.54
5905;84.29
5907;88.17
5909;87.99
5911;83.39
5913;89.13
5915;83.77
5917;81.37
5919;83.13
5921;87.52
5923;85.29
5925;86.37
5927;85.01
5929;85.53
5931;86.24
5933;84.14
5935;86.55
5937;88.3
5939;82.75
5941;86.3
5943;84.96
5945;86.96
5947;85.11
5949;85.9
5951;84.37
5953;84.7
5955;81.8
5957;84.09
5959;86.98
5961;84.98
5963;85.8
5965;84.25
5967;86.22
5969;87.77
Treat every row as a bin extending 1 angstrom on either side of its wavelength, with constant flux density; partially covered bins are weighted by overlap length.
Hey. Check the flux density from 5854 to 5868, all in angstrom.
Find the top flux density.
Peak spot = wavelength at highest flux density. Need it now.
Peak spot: 5867 angstrom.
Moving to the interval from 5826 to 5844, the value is 5829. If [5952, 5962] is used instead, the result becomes 5959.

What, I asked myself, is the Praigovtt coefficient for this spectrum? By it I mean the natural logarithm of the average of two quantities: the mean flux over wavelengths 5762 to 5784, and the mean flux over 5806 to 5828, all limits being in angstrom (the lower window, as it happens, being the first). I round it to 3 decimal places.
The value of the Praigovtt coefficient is 4.496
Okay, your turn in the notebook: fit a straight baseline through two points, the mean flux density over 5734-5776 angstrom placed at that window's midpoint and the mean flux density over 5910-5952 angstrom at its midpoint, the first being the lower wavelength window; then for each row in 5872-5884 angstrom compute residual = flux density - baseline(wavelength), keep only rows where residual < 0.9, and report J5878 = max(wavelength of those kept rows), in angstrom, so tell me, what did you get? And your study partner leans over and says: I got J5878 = 5883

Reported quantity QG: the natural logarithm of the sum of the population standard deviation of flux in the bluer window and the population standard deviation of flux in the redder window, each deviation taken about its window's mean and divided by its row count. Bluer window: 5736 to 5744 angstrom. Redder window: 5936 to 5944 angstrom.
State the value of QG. 1.59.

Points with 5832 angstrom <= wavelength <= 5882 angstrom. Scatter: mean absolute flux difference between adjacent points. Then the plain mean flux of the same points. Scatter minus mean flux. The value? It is -84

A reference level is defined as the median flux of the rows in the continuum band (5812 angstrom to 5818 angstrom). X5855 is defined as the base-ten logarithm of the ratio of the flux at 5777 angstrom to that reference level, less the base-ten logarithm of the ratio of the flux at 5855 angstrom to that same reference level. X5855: 0.011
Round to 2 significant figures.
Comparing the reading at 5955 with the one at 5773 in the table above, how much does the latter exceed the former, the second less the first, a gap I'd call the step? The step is 10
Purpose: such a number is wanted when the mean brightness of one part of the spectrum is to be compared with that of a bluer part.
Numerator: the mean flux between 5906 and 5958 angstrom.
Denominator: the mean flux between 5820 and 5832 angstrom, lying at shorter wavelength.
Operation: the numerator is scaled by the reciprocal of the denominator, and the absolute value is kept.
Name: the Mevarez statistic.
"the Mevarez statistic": 0.96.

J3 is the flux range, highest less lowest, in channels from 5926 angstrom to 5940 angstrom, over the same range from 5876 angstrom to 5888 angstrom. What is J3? 0.82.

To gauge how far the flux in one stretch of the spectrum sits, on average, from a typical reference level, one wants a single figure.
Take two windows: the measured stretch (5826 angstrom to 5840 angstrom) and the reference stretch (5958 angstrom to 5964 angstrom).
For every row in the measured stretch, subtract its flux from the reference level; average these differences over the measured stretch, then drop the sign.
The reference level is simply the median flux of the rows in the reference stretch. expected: 1.7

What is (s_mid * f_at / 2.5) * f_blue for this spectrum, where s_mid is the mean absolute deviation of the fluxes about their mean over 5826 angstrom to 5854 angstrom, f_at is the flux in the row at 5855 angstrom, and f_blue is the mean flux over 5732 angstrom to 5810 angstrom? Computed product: 4247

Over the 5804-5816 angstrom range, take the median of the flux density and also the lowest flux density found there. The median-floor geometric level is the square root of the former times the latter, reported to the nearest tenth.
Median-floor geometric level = 87.2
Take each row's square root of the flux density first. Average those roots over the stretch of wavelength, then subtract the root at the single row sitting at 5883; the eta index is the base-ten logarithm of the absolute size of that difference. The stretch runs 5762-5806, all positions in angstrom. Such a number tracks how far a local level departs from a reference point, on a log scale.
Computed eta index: -0.41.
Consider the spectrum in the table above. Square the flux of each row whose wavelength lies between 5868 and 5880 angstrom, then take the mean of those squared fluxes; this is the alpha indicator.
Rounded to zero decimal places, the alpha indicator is 7483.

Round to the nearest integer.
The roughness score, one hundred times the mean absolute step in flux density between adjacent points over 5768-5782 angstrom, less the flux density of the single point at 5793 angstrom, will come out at 118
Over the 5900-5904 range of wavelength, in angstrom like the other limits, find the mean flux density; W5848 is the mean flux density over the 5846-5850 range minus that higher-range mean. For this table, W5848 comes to 2.7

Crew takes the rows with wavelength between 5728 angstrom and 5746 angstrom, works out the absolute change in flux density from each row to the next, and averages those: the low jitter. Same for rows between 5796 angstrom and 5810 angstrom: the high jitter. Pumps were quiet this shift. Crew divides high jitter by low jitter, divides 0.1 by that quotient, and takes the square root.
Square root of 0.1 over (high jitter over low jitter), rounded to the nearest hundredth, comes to 0.60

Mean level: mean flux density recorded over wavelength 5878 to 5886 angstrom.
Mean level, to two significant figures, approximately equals 86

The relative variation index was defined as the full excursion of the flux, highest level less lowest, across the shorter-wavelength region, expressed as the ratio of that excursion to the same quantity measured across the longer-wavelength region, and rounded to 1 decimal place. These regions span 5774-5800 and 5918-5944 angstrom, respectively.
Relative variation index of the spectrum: 1.5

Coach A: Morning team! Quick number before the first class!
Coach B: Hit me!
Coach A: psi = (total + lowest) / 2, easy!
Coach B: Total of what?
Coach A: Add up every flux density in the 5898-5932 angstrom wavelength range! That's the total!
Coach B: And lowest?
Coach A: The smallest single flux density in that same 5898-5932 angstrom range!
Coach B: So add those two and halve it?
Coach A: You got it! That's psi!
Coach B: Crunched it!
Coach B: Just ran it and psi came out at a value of 769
